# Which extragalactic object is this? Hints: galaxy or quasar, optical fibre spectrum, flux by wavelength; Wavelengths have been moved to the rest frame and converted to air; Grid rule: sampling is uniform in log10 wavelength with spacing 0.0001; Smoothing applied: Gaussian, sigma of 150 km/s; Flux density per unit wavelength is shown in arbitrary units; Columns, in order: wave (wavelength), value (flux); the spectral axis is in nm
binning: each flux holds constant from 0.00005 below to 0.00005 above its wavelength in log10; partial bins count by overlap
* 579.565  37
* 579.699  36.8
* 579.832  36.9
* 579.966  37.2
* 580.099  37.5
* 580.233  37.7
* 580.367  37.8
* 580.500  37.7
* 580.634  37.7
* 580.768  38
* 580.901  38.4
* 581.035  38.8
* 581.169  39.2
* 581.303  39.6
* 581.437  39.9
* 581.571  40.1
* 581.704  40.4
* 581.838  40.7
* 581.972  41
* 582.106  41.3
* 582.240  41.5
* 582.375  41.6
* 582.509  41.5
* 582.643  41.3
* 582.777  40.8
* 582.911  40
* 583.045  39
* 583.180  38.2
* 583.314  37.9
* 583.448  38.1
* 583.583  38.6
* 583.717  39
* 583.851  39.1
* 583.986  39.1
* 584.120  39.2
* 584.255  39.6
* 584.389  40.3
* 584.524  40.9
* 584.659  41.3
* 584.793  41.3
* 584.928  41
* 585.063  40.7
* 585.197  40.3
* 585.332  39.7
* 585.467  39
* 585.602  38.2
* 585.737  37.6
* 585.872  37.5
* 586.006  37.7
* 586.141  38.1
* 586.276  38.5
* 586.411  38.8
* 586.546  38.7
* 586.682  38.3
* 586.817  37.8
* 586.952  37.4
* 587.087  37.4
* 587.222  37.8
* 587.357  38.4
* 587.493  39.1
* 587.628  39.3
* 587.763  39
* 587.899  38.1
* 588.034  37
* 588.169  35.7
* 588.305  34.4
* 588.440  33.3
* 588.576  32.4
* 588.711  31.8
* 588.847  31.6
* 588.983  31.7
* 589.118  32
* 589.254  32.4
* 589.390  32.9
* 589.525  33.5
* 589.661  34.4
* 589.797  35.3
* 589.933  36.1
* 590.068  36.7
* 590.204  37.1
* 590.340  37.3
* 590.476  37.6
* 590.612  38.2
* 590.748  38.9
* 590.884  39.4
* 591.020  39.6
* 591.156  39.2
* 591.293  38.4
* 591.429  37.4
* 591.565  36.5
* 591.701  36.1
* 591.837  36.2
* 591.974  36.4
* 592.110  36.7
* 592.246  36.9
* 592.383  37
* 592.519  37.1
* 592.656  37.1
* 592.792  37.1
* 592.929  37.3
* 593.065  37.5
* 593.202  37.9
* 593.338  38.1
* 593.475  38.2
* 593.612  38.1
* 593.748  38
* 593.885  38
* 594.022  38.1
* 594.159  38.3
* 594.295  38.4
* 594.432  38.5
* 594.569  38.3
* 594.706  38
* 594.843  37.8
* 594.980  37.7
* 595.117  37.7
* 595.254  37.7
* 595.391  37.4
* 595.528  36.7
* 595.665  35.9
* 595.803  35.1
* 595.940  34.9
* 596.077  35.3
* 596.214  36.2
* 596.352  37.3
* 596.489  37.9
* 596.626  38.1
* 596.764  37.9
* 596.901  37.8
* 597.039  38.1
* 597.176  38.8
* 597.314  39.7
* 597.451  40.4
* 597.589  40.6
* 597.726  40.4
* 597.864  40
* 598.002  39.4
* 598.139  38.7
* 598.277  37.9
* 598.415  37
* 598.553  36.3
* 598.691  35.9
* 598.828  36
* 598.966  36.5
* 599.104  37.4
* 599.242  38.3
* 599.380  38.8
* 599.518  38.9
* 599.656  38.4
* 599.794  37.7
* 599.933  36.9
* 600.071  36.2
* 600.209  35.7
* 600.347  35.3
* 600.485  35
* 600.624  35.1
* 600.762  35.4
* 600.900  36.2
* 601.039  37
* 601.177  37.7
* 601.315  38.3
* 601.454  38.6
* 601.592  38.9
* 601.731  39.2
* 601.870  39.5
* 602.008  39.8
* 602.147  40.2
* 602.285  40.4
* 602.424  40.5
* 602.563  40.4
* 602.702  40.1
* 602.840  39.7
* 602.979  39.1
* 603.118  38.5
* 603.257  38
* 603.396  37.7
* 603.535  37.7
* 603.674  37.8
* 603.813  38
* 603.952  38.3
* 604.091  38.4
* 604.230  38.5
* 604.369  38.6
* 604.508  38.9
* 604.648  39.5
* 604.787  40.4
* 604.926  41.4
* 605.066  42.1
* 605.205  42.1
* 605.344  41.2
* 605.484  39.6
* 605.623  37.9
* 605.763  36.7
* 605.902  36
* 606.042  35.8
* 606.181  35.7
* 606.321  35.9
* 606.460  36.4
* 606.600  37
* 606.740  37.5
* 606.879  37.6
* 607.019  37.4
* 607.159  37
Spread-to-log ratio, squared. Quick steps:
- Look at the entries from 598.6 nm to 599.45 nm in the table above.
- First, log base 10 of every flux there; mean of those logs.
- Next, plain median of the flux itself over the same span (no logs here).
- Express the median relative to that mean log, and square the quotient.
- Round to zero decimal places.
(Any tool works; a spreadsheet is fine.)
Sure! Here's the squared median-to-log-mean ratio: 554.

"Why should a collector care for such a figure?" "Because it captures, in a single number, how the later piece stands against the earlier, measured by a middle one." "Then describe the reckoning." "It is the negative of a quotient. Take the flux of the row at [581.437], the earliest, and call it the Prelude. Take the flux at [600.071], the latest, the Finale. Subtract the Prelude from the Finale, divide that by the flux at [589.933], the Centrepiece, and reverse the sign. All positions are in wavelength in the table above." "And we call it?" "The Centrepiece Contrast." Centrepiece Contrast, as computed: 0.10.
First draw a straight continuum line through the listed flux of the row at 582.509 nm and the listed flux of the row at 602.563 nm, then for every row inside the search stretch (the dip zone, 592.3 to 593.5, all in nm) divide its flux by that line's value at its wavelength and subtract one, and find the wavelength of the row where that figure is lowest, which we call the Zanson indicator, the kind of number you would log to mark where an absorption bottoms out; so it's 592.383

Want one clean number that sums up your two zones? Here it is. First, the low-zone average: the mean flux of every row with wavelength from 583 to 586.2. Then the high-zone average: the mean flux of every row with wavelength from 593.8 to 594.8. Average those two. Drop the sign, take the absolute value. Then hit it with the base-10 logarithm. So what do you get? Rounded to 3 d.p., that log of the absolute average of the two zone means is 1.588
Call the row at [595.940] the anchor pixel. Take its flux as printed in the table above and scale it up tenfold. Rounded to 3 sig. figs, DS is 349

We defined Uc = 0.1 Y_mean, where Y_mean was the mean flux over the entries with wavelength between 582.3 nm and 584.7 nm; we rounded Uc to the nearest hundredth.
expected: 3.97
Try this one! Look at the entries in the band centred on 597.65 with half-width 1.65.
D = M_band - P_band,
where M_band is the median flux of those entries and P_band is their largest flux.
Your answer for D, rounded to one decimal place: -2.7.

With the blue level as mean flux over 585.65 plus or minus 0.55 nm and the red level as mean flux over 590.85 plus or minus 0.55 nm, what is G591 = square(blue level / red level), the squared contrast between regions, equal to 1.00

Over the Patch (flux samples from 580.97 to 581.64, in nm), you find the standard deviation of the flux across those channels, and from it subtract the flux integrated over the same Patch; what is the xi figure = -26.0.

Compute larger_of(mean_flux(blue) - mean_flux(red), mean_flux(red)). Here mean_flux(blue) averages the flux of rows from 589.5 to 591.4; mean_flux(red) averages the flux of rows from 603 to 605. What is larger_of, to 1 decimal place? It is 38.7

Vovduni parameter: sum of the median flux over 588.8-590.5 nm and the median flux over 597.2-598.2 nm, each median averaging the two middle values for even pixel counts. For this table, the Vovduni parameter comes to 74.4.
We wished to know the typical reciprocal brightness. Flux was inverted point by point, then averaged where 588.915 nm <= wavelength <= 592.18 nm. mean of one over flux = 0.0277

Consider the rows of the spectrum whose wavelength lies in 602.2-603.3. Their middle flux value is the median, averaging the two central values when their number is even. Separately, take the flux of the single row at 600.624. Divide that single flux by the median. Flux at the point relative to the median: 0.880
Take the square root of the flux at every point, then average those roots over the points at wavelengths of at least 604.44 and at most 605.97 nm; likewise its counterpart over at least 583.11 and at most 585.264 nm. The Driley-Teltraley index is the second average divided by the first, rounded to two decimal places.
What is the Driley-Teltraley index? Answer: 1.00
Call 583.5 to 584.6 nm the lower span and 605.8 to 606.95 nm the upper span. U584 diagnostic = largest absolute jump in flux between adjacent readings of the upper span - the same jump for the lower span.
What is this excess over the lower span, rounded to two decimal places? -0.10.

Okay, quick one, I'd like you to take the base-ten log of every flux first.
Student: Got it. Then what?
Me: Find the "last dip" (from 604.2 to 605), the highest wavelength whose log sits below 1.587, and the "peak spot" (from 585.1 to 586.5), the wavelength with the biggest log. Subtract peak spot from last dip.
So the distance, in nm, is 19.17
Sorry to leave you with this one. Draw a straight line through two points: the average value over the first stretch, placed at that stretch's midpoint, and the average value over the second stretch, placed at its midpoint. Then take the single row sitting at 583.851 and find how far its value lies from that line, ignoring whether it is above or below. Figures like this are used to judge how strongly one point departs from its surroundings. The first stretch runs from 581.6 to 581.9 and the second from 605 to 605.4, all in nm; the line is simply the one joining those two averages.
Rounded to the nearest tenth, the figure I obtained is 1.6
